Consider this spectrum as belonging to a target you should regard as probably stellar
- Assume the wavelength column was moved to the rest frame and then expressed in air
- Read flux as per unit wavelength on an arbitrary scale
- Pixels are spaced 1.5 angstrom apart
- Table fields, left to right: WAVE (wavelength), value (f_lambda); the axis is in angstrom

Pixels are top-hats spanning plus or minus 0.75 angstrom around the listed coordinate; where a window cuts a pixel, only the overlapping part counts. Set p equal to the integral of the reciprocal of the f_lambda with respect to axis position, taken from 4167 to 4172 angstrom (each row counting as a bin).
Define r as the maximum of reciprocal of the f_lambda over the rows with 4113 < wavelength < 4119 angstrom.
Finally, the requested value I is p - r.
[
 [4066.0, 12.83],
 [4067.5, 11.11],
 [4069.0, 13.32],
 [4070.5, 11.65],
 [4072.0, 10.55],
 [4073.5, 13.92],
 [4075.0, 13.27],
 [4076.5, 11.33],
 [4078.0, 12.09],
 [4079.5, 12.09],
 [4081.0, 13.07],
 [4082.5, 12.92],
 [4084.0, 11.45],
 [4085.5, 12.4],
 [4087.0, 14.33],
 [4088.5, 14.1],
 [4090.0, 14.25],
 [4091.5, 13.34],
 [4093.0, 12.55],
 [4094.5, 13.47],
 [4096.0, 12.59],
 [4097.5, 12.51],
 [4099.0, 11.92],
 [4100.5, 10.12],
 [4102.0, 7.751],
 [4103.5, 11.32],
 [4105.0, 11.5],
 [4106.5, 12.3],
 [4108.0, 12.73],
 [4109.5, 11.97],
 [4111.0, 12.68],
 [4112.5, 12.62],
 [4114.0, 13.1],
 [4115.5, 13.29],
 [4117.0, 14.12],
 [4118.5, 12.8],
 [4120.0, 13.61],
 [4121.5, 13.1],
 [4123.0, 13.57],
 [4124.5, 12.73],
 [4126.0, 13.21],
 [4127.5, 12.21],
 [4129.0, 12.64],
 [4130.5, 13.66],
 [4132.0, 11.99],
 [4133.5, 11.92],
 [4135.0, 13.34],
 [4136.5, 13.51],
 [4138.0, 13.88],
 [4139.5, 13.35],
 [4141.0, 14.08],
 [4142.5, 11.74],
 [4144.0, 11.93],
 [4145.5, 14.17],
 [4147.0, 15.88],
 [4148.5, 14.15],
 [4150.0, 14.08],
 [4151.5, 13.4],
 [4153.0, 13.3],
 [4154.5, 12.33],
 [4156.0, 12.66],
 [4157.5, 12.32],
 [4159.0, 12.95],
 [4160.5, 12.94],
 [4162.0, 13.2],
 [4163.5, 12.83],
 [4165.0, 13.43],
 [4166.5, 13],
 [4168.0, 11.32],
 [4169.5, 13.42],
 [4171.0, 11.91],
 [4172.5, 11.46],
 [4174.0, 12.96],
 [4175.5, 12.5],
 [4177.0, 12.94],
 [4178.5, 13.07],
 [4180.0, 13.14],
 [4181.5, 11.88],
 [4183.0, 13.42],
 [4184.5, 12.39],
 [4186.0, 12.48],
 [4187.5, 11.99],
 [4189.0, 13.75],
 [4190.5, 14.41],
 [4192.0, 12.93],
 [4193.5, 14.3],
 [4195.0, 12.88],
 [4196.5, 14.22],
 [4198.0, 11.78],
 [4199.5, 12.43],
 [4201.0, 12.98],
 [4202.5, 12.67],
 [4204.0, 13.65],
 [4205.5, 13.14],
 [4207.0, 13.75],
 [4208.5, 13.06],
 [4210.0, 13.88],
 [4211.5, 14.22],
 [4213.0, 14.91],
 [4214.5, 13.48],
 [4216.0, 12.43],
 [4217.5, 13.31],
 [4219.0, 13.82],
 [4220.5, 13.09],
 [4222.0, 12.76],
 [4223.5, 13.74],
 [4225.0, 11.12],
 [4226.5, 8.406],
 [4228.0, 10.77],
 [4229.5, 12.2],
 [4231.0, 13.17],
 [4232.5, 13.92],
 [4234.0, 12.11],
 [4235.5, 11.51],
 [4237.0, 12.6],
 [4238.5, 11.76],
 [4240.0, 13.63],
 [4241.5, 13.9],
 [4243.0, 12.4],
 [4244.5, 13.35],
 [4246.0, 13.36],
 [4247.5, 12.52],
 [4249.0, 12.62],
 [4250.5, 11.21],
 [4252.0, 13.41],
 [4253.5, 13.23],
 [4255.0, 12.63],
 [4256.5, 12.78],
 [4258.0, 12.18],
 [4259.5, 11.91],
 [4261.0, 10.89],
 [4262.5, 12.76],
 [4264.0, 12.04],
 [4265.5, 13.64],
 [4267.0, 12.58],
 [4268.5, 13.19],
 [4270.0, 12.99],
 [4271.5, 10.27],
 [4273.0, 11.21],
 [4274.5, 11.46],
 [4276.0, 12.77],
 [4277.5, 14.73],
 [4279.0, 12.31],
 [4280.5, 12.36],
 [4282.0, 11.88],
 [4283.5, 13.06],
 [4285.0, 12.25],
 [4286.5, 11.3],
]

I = 0.33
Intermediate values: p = 0.411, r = 0.078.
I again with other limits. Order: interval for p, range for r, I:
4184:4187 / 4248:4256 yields 0.15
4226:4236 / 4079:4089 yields 0.78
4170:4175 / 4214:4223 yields 0.33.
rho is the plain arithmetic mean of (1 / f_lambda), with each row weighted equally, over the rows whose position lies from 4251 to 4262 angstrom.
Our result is 0.081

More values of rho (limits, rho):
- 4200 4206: 0.076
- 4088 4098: 0.076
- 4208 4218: 0.074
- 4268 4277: 0.084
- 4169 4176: 0.081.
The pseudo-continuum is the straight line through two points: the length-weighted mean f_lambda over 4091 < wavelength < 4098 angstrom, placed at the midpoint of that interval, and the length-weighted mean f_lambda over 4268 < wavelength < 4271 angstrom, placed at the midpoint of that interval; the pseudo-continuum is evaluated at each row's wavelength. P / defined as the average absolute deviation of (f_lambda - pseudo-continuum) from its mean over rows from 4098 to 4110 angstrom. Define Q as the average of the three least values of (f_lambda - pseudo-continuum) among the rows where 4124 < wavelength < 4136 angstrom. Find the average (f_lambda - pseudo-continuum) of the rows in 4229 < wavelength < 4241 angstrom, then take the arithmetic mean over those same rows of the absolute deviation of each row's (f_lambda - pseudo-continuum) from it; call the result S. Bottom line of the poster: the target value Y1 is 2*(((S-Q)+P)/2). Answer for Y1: 2.69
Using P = 1.1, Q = -0.8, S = 0.72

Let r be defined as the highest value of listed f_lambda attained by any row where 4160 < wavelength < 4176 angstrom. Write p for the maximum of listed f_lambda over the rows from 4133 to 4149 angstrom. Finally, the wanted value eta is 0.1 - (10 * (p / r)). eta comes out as -11.7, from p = 15.88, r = 13.43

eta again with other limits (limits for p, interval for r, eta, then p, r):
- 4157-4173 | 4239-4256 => -9.6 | 13.43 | 13.9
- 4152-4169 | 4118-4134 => -9.7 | 13.43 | 13.66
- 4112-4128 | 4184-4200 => -9.7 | 14.12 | 14.41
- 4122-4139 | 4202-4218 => -9.2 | 13.88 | 14.91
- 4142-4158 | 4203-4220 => -10.6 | 15.88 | 14.91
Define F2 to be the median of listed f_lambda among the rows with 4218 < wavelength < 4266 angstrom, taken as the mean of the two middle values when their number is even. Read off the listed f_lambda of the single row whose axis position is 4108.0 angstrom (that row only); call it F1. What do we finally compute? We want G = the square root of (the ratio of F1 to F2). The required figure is 1.00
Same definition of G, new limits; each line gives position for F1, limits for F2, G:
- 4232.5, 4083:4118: 1.05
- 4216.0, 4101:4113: 1.01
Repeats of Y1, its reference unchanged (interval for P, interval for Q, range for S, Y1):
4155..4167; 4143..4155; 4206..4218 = 1.15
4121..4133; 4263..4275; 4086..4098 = 3.01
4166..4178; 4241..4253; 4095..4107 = 2.62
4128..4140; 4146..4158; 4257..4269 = 1.72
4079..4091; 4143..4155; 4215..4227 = 2.50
